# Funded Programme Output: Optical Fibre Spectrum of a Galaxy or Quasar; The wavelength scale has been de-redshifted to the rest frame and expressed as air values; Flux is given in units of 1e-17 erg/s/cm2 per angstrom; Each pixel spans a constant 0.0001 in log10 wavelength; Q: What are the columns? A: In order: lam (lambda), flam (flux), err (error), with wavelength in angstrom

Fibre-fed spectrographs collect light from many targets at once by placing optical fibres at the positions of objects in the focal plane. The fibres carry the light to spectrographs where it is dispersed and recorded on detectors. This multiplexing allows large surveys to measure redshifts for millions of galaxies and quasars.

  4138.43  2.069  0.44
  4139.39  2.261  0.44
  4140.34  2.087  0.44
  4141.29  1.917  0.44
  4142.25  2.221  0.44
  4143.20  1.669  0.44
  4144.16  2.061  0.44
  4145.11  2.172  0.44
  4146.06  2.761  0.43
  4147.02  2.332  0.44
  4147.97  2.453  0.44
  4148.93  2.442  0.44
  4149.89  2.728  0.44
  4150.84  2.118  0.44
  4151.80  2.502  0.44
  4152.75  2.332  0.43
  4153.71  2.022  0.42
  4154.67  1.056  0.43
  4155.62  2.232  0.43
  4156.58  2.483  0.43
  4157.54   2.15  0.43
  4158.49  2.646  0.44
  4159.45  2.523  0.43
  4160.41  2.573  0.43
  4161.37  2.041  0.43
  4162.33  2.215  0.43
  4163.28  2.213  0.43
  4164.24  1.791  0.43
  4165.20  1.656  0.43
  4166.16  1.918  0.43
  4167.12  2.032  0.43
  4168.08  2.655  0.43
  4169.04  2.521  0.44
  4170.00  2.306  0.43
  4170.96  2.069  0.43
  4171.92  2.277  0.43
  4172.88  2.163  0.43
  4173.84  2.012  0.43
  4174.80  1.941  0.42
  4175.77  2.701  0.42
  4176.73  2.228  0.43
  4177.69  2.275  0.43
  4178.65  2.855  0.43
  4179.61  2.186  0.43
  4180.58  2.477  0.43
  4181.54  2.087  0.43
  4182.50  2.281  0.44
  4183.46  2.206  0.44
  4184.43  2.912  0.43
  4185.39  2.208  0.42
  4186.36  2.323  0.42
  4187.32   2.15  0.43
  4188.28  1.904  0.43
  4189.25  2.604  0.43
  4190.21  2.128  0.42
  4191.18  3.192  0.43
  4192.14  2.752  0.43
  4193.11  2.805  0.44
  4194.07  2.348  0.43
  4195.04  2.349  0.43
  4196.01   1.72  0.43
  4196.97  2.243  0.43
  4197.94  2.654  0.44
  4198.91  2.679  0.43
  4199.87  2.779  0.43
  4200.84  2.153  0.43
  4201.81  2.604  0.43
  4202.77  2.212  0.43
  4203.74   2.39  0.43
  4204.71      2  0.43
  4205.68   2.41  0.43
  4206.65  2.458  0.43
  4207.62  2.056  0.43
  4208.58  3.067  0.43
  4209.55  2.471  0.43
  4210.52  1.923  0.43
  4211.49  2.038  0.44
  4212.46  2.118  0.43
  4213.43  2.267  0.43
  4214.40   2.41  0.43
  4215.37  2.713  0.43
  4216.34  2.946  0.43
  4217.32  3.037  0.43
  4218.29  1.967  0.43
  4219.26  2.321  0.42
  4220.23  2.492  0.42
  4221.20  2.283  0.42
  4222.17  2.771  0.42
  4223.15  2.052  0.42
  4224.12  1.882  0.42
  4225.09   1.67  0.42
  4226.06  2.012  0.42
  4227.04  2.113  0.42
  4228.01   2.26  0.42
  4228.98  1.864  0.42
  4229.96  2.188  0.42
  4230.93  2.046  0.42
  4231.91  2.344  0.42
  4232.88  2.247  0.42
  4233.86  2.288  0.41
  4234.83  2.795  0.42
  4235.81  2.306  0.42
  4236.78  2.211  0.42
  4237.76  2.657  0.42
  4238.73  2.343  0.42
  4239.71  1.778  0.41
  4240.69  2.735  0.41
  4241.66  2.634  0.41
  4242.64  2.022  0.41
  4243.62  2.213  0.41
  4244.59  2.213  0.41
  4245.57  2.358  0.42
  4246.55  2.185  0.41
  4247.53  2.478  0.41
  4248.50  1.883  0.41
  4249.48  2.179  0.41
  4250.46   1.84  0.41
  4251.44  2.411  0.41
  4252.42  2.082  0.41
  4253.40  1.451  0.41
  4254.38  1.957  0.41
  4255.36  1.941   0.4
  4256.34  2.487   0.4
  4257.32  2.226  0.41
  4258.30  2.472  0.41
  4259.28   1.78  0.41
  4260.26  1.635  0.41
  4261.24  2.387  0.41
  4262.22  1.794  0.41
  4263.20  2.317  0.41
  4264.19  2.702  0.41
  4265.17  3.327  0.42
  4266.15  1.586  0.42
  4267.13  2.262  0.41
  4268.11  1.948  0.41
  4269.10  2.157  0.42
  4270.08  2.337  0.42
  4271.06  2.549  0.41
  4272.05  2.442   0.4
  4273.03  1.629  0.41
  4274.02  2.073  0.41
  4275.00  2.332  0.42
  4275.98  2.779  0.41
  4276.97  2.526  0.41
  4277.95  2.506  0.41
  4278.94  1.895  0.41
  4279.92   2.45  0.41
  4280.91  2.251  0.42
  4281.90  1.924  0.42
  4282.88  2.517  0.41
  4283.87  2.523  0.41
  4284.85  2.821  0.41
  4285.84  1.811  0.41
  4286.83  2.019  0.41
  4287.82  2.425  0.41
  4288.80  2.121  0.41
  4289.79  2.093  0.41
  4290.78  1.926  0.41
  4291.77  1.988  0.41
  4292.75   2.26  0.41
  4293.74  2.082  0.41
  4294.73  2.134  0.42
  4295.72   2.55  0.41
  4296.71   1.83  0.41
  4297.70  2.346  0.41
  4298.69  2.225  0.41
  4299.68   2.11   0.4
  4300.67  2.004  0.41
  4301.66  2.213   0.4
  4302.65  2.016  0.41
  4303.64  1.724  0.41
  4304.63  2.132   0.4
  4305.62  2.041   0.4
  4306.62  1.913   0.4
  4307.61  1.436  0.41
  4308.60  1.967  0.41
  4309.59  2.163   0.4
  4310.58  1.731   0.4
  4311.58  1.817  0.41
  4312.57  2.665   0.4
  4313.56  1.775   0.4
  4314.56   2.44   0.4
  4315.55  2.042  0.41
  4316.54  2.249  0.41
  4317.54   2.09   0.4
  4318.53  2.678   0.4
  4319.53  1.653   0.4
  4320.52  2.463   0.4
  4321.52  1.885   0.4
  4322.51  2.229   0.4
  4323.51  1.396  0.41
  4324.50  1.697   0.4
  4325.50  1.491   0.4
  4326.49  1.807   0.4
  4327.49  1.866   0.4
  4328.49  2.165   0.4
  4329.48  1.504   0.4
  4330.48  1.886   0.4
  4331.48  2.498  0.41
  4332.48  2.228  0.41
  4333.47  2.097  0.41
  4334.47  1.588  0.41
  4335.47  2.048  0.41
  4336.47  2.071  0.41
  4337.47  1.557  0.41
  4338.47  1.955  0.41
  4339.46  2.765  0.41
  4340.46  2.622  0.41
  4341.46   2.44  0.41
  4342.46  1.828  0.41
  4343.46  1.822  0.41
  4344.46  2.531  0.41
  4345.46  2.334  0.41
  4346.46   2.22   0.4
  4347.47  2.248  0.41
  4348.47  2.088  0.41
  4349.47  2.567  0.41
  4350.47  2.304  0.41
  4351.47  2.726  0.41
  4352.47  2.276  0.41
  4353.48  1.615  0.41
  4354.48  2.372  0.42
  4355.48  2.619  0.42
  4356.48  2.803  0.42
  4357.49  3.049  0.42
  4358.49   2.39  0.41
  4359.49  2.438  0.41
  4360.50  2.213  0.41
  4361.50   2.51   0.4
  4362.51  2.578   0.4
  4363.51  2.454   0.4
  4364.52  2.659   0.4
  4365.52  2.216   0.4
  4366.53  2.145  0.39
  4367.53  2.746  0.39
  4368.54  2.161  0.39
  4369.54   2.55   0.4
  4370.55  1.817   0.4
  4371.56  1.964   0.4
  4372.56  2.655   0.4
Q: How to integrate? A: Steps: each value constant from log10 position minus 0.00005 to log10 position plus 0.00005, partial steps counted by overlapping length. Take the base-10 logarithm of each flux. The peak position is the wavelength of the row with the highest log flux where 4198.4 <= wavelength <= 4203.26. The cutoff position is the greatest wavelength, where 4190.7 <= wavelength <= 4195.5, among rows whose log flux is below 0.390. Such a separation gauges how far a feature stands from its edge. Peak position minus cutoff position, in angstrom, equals 4.8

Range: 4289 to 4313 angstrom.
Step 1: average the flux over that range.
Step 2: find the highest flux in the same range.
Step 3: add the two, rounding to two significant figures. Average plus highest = 4.7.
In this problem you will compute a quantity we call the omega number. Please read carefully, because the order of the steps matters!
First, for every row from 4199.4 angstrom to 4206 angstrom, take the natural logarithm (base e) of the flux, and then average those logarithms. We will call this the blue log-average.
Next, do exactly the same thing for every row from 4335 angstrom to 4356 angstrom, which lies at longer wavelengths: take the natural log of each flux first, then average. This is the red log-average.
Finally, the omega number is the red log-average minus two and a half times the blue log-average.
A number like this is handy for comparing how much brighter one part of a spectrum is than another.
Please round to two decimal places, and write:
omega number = -1.34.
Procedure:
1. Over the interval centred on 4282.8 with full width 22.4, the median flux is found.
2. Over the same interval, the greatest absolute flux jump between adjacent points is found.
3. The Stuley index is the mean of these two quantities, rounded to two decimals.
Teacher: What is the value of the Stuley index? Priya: 1.63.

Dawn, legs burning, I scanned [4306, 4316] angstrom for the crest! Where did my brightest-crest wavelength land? 4312.57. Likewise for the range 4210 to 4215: 4214.40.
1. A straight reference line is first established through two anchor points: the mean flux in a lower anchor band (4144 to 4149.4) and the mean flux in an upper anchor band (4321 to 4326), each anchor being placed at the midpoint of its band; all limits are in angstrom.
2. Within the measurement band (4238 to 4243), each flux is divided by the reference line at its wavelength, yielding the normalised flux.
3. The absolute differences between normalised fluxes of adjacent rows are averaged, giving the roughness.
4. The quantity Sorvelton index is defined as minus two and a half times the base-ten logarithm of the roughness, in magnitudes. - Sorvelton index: 1.41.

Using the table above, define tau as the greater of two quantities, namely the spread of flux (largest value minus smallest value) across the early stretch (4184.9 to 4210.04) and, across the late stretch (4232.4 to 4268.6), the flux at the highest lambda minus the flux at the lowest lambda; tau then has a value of 1.5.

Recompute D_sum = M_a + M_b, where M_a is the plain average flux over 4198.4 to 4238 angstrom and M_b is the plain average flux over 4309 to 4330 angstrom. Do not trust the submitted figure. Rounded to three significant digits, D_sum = 4.32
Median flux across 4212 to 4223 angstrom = 2.41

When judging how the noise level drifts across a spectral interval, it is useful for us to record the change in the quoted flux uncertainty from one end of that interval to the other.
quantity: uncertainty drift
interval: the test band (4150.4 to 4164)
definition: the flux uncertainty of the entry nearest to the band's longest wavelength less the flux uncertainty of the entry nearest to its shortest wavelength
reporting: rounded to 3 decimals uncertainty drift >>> -0.010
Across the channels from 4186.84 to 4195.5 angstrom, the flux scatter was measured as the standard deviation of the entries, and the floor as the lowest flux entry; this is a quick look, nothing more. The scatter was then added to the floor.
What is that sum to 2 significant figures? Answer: 2.3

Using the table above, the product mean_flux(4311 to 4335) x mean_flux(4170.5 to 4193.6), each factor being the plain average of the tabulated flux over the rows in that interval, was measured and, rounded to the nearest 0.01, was 4.75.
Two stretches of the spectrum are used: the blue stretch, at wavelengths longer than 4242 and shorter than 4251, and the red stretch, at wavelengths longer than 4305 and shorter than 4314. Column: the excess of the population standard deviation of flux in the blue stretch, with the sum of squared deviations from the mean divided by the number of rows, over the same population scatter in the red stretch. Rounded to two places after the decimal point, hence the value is -0.13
